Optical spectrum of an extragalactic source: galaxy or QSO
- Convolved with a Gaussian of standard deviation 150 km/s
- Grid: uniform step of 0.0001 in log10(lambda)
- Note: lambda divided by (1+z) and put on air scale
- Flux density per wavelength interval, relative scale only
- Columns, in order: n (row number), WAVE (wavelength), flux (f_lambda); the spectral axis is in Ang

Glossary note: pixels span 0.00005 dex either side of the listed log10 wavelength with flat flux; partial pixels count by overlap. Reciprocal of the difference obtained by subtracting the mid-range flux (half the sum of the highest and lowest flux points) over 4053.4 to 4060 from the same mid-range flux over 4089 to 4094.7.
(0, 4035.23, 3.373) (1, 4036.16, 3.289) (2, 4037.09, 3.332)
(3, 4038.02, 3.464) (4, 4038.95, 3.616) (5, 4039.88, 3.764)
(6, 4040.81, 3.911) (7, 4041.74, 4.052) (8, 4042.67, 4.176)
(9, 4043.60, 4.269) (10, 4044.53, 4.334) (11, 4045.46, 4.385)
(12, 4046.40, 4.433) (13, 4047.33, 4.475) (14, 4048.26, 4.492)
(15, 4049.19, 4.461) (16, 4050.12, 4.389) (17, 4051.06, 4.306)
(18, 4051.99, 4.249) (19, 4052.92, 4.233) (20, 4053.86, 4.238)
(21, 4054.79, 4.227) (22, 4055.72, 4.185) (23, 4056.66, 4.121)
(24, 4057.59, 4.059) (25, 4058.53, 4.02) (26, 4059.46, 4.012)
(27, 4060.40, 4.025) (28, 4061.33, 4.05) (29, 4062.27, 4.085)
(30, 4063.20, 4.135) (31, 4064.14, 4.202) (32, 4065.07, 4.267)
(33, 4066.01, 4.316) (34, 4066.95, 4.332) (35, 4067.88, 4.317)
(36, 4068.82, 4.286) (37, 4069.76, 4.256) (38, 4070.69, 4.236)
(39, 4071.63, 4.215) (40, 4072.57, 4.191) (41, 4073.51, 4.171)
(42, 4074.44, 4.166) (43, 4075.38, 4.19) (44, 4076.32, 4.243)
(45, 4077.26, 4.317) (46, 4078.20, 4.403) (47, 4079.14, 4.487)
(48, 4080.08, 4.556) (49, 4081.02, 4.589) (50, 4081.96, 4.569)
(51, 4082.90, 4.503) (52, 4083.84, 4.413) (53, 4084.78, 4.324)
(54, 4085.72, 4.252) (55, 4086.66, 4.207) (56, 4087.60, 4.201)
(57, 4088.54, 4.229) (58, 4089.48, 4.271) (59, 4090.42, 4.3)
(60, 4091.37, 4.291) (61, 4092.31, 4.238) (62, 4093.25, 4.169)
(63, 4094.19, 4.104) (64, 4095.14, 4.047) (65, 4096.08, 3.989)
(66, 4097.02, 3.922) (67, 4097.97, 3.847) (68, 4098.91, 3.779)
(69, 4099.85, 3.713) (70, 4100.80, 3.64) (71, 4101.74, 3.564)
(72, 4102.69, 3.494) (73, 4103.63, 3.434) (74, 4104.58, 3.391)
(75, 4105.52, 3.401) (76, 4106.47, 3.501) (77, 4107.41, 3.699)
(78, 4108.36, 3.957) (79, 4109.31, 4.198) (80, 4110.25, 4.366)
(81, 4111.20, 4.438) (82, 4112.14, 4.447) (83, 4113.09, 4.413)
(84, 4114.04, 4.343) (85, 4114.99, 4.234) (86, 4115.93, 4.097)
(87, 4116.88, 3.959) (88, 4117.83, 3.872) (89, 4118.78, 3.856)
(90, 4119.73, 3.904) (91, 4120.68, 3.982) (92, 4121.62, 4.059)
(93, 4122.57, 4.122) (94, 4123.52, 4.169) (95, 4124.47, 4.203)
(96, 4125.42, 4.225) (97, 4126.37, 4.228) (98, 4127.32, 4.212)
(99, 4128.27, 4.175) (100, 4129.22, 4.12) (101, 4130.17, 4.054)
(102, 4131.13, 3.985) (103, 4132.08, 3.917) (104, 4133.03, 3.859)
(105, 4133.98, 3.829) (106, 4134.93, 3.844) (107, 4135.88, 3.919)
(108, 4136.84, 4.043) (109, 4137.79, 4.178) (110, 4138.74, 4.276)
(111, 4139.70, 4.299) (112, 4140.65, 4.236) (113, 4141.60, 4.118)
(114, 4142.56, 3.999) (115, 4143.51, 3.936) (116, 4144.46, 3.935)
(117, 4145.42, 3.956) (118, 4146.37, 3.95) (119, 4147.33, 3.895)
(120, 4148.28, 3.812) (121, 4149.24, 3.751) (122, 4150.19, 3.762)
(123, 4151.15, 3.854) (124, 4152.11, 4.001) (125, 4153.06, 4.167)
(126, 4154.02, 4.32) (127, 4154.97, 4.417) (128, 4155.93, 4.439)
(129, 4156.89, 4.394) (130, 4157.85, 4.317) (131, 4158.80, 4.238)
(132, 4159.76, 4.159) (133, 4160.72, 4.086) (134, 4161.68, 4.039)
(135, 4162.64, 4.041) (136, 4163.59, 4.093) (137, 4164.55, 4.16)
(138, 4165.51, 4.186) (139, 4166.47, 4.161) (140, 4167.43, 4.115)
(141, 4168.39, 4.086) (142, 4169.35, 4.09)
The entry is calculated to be 13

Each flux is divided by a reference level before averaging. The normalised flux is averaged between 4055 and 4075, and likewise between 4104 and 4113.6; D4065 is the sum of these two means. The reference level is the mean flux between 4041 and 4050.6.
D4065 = 1.88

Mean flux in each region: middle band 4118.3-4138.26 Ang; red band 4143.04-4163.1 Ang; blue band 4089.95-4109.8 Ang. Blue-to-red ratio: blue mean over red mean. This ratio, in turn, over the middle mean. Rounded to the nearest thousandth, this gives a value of 0.234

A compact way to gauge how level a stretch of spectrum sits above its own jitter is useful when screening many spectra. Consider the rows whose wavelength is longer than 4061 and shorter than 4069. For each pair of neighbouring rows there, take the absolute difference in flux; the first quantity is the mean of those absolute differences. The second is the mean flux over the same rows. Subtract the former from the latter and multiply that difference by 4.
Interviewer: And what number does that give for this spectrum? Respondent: 16.7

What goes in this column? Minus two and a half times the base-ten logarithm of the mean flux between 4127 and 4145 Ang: -1.52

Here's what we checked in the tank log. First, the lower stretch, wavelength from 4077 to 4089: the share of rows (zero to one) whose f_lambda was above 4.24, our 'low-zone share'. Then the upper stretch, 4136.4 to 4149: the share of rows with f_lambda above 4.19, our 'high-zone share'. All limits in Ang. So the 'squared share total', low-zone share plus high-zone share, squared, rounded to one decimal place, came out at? 1.0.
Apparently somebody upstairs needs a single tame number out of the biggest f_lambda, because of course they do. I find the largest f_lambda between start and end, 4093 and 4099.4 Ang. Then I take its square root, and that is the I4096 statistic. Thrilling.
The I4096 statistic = 2.04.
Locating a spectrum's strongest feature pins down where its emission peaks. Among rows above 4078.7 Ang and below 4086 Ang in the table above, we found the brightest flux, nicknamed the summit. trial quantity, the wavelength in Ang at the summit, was 4081.02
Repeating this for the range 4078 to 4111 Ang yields 4081.02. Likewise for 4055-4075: 4066.95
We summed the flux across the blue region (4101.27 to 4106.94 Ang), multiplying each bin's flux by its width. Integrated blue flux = 19.6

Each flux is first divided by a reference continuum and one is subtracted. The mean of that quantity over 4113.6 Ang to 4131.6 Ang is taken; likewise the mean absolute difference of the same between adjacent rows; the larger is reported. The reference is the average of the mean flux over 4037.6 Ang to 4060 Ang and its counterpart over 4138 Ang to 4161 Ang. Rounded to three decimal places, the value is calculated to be 0.015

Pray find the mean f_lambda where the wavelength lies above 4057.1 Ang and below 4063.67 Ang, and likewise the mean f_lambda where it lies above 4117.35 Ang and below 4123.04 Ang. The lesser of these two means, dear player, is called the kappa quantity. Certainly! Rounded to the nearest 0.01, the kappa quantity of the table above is 3.97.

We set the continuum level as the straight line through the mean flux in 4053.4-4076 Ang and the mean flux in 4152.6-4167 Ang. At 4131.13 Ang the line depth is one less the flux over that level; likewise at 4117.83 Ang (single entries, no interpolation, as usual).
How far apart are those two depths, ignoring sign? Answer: 0.026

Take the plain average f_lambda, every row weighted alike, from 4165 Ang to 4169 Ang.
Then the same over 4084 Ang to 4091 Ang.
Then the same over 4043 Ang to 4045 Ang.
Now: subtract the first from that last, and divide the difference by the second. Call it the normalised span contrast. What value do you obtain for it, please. 0.039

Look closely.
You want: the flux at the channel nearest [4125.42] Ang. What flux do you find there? 4.225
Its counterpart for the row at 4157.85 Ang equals 4.317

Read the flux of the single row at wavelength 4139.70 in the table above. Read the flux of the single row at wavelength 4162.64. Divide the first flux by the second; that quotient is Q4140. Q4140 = 1.06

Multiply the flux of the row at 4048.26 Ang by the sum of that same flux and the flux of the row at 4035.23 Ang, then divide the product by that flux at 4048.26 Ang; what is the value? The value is 7.9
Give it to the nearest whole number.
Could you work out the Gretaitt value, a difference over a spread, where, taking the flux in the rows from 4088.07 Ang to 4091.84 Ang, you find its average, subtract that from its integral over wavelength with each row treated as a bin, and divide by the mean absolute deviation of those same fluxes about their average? 520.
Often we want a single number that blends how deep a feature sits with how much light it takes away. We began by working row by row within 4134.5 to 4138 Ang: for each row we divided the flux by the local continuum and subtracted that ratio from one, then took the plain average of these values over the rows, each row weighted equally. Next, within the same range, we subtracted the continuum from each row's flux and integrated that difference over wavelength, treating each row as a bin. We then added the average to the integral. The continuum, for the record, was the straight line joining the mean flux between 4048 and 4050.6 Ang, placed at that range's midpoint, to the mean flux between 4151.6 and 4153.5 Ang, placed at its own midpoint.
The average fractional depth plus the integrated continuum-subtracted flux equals -0.5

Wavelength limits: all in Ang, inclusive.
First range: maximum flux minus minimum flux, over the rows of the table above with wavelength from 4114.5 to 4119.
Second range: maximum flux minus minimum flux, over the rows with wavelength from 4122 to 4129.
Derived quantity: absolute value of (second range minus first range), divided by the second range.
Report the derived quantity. 2.57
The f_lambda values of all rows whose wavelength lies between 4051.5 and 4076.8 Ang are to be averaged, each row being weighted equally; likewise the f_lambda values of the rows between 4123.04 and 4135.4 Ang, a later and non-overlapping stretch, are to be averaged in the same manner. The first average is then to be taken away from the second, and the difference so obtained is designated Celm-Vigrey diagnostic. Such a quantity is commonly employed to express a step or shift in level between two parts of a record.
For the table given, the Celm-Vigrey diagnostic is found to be -0.12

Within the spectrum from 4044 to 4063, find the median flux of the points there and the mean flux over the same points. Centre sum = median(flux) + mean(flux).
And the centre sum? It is 8.47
